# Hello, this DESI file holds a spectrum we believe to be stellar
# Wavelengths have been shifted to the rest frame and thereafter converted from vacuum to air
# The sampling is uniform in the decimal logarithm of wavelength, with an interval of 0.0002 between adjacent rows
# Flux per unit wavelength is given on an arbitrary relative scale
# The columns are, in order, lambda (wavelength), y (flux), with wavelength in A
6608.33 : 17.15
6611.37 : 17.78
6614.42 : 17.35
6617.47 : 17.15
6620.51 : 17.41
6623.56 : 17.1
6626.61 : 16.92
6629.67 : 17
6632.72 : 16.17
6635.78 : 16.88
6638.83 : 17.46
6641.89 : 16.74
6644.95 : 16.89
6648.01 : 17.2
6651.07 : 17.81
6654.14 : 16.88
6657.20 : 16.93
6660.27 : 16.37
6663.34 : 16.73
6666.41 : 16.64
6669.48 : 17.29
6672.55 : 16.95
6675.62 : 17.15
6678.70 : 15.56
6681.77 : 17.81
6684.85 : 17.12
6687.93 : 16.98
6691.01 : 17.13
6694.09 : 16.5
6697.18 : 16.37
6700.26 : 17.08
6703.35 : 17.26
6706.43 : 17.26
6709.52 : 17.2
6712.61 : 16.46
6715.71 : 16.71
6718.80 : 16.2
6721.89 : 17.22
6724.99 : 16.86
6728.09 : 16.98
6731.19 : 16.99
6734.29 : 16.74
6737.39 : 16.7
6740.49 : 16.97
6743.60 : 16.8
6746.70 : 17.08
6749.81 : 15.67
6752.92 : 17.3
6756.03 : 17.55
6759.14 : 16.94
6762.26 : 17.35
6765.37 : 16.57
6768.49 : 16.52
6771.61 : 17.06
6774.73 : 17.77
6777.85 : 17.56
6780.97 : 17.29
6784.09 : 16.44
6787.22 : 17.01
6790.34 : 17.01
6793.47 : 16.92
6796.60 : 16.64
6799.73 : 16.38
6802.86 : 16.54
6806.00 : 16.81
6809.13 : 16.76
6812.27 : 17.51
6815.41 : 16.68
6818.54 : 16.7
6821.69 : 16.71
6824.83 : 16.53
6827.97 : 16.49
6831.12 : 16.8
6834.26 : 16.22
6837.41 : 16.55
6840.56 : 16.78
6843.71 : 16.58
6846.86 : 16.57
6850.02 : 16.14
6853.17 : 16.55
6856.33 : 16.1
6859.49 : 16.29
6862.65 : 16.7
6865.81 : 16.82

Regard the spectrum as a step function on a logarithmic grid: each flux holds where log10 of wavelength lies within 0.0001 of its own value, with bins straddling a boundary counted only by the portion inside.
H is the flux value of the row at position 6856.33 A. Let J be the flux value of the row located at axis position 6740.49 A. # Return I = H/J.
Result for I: 0.95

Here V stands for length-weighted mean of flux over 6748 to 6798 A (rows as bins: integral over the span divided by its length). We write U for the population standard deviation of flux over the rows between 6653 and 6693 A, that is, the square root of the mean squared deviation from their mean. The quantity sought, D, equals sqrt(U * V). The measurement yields 2.93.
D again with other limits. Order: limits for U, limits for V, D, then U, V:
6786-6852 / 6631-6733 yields 2.20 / 0.29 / 16.9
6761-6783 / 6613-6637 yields 2.73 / 0.44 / 17.0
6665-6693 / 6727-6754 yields 3.11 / 0.58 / 16.8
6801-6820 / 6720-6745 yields 2.30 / 0.31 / 16.9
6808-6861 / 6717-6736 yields 2.30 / 0.31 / 16.8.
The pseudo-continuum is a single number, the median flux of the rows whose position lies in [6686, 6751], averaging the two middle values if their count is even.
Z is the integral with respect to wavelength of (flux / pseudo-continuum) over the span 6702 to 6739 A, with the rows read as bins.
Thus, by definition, 36.8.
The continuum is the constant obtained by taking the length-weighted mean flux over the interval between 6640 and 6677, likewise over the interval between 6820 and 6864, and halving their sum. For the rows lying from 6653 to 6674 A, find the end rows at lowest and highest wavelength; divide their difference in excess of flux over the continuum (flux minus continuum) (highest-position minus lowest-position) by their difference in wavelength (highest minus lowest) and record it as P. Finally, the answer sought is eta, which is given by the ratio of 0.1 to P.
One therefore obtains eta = 26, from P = 0.0038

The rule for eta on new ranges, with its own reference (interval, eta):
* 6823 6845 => 38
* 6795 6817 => 47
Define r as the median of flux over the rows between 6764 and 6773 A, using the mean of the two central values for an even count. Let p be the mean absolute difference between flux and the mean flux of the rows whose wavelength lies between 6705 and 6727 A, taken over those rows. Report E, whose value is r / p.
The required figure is 50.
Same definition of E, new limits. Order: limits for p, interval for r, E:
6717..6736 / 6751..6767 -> 72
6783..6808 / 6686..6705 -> 78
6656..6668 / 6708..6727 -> 103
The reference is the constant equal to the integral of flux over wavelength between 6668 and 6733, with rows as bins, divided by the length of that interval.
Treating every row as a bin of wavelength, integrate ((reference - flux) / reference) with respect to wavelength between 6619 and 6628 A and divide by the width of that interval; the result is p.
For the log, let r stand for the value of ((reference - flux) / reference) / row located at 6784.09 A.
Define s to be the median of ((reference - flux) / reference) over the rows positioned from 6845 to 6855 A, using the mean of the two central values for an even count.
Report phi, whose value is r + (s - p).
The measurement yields 0.06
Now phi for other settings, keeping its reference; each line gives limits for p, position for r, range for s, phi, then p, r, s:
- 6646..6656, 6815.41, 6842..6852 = 0.05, -0.021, 0.013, 0.0200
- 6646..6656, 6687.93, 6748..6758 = -0.01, -0.021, -0.004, -0.0232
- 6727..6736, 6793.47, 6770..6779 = -0.04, 0.001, -0.001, -0.0386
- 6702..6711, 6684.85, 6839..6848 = 0.03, -0.020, -0.013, 0.0194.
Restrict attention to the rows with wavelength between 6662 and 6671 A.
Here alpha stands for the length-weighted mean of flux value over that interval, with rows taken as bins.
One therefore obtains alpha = 16.9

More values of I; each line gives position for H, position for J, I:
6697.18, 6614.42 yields 0.94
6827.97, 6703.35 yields 0.96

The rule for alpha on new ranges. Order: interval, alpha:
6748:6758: 16.8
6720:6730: 17.0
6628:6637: 16.7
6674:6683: 16.8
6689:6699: 16.7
